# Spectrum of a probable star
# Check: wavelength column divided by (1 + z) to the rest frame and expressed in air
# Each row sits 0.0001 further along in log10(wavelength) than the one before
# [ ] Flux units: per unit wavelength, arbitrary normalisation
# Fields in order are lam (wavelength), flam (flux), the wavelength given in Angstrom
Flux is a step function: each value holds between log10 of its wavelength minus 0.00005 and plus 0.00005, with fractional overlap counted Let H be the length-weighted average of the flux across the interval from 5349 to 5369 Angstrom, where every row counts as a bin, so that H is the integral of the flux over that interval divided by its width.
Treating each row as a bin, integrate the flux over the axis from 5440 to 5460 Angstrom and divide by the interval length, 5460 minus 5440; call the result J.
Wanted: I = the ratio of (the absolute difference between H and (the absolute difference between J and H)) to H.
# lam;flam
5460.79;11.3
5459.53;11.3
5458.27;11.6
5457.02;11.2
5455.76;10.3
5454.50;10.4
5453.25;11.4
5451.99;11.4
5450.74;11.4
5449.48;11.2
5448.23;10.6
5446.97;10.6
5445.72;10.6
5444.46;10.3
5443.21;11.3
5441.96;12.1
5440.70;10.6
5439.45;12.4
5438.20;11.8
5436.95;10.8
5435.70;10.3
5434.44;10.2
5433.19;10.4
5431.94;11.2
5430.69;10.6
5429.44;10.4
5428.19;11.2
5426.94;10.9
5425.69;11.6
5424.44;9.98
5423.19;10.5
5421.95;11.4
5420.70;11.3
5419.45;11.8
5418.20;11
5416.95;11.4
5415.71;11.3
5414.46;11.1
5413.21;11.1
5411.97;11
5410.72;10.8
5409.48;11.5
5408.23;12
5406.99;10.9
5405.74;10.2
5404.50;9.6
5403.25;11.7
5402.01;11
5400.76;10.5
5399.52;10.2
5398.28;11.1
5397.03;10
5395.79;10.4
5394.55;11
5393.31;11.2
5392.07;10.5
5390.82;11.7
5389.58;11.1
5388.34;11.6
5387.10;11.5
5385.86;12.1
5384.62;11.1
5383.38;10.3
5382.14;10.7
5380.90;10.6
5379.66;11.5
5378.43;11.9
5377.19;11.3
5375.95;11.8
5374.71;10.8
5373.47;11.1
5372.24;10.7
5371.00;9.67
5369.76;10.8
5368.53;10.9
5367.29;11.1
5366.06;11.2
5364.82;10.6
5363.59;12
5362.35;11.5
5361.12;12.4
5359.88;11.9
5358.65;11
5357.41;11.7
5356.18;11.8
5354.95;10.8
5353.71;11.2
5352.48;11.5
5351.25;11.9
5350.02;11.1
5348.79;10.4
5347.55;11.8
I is 0.967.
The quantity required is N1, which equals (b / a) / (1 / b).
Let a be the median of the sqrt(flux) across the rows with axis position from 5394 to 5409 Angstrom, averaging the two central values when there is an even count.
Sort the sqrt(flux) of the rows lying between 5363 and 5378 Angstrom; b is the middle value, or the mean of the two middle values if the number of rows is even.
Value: 3.36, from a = 3.27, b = 3.32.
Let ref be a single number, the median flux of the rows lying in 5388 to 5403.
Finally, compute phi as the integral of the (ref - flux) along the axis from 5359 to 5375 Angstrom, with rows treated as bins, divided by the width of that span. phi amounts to -0.13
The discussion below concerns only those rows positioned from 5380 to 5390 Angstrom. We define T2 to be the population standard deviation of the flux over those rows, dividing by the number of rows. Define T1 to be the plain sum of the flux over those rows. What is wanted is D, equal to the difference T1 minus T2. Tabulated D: 88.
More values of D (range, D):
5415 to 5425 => 88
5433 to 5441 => 76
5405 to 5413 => 66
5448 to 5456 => 76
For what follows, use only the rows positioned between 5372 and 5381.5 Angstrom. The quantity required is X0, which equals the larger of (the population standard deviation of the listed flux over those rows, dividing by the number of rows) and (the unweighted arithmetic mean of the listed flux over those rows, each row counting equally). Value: 11.2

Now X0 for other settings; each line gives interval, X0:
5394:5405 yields 10.6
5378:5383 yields 11.2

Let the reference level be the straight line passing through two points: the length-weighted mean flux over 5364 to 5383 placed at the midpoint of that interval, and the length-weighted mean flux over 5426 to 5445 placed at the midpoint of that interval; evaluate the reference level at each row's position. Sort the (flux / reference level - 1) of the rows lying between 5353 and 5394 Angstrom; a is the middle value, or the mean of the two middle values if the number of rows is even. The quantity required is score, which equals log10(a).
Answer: -1.7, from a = 0.020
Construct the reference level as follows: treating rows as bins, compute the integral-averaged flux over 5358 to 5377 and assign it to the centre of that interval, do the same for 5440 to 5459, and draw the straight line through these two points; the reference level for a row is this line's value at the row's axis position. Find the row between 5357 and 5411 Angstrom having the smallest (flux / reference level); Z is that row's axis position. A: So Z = 5404.50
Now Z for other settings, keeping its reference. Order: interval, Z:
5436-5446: 5444.46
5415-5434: 5424.44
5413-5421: 5418.20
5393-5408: 5404.50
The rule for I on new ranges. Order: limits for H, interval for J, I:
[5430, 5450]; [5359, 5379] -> 0.974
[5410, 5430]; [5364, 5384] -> 0.990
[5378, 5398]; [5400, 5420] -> 0.998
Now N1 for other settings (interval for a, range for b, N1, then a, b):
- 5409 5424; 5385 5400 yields 3.32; 3.35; 3.33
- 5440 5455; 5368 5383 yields 3.29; 3.30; 3.29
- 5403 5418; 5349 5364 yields 3.48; 3.33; 3.41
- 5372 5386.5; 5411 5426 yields 3.36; 3.33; 3.35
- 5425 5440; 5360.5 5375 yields 3.34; 3.29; 3.32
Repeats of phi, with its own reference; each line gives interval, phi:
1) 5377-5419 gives -0.03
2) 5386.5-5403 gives 0.08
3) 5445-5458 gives 0.08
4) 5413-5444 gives -0.06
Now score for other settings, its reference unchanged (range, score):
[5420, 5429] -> -1.7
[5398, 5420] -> -2.2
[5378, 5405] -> -2.2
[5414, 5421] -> -1.5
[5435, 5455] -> -2.8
